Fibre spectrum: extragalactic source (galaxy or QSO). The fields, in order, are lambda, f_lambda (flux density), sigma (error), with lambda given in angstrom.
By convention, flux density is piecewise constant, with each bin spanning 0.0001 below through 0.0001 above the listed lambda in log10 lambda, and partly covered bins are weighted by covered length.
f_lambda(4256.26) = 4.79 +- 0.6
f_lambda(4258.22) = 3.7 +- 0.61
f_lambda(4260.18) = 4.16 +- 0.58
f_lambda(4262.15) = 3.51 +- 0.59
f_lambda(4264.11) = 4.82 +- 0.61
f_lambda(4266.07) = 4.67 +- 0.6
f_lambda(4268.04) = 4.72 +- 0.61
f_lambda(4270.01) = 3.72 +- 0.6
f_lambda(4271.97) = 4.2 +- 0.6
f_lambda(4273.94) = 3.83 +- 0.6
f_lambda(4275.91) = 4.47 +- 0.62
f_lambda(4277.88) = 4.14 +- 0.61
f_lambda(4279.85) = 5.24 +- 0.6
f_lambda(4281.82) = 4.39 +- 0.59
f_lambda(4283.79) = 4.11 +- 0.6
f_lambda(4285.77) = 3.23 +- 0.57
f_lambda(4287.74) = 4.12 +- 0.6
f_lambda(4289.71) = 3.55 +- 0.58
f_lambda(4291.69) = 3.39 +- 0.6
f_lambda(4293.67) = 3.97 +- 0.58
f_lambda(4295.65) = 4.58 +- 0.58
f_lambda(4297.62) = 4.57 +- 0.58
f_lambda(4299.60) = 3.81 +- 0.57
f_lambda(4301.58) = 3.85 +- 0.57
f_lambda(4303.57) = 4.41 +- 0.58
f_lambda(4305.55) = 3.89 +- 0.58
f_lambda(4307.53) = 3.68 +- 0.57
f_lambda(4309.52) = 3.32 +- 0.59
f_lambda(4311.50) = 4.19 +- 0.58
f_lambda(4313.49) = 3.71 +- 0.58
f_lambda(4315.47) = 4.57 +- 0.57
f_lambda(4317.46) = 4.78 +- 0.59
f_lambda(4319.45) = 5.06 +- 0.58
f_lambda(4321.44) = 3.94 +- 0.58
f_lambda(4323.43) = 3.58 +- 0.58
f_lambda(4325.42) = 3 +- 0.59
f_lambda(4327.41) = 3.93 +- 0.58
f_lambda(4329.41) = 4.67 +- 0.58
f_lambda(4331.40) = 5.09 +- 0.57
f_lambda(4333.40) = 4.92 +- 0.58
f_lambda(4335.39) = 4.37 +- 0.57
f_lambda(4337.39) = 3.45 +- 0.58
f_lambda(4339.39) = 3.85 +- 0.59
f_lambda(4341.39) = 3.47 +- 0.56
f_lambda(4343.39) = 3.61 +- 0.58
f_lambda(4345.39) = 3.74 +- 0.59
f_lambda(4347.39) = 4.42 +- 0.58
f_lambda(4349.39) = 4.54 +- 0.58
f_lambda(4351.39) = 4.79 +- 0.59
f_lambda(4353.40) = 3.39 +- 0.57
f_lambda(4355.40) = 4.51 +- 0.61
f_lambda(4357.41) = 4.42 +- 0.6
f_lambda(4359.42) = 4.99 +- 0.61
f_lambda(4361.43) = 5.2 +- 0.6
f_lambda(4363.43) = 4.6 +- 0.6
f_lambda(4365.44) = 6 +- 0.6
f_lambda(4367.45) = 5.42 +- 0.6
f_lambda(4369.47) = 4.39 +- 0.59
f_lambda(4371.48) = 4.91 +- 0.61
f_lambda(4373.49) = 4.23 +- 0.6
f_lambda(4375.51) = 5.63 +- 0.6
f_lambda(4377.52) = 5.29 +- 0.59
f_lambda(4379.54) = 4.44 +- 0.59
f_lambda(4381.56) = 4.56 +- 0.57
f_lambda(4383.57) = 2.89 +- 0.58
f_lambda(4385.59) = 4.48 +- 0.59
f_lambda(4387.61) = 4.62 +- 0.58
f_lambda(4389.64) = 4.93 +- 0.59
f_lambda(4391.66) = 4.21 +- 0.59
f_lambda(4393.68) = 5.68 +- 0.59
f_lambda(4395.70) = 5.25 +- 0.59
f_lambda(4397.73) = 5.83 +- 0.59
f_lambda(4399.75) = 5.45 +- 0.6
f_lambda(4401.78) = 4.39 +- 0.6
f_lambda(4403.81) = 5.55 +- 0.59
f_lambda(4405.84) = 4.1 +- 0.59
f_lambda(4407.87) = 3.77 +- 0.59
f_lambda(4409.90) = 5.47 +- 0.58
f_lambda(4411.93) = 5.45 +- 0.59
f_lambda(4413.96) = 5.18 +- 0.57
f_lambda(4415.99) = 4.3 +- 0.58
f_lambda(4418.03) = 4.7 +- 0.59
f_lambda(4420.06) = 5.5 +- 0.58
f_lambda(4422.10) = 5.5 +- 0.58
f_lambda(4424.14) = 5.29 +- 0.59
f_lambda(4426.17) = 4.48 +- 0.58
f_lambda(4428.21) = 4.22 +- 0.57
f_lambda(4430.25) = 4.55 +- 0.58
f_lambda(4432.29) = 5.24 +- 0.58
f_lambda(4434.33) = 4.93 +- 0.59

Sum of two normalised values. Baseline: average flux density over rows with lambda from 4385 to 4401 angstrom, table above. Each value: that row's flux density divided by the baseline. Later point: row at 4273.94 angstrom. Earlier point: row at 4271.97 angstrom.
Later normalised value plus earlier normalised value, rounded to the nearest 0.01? 1.59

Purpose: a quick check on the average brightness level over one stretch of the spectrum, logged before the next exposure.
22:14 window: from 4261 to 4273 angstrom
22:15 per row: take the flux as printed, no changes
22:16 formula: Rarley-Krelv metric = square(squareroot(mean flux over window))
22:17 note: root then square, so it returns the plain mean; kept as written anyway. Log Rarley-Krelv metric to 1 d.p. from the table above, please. 4.3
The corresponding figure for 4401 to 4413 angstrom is 4.8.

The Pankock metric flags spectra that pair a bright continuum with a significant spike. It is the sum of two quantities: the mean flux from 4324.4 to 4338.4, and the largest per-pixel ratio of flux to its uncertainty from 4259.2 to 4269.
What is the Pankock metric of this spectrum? 12.1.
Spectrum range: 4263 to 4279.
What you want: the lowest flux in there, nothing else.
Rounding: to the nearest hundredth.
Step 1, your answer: 3.72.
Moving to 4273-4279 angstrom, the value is 3.83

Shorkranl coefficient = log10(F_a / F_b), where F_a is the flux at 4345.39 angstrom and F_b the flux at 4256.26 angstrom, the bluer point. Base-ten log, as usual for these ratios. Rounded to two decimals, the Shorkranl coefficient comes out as -0.11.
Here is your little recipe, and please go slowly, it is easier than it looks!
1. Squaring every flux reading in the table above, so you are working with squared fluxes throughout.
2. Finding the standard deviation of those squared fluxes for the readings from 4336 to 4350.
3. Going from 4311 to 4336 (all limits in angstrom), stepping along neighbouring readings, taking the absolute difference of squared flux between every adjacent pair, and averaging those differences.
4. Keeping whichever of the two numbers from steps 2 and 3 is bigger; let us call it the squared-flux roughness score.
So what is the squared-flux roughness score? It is 4.7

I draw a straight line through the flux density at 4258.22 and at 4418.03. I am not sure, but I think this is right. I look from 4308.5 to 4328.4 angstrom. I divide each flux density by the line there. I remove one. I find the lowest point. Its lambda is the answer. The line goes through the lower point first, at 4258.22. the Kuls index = 4325.42 angstrom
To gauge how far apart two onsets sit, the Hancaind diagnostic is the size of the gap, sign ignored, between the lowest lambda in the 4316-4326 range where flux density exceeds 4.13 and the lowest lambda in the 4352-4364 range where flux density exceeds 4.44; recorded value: 37.9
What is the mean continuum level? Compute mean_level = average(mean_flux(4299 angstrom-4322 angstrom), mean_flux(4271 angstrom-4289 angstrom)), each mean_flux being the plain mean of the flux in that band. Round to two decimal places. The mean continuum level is 4.15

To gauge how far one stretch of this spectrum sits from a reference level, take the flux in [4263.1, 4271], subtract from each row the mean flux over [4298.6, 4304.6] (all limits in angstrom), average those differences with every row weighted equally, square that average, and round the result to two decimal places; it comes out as 0.21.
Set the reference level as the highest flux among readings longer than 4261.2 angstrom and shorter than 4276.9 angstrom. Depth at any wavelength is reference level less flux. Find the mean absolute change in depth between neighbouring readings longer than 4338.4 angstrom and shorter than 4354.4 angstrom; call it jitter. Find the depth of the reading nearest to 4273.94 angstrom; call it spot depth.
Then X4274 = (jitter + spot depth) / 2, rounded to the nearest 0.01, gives 0.72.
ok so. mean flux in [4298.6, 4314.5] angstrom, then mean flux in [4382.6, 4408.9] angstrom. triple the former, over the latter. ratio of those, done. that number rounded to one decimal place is 2.5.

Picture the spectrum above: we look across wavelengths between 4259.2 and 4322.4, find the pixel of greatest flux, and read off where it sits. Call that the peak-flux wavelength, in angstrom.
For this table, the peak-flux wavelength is 4279.85 angstrom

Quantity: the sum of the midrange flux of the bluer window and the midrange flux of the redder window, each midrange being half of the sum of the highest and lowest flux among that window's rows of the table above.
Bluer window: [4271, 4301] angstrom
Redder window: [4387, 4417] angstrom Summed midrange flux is 9.0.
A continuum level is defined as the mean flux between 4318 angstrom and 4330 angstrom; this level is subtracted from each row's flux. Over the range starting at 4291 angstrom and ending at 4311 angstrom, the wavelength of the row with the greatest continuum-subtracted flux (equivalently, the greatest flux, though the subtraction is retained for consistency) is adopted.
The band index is 4295.65 angstrom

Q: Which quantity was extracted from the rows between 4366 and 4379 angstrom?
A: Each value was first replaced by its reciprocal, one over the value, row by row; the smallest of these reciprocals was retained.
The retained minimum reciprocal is 0.18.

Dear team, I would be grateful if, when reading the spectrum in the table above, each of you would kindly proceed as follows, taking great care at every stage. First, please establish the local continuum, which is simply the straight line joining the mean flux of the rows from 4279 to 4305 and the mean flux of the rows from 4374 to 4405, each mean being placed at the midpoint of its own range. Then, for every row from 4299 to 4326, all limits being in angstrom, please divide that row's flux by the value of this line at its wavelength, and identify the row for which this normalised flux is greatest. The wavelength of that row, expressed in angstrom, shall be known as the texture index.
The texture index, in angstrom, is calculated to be 4319.45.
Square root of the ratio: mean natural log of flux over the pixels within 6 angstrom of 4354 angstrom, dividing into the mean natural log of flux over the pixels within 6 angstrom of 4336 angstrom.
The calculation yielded 0.98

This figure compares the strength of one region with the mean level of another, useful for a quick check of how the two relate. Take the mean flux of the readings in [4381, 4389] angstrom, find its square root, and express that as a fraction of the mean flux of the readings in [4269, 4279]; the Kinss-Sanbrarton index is 0.50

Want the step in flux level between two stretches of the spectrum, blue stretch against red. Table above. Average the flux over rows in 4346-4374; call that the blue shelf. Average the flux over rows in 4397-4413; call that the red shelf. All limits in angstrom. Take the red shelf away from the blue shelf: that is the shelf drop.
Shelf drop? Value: -0.3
